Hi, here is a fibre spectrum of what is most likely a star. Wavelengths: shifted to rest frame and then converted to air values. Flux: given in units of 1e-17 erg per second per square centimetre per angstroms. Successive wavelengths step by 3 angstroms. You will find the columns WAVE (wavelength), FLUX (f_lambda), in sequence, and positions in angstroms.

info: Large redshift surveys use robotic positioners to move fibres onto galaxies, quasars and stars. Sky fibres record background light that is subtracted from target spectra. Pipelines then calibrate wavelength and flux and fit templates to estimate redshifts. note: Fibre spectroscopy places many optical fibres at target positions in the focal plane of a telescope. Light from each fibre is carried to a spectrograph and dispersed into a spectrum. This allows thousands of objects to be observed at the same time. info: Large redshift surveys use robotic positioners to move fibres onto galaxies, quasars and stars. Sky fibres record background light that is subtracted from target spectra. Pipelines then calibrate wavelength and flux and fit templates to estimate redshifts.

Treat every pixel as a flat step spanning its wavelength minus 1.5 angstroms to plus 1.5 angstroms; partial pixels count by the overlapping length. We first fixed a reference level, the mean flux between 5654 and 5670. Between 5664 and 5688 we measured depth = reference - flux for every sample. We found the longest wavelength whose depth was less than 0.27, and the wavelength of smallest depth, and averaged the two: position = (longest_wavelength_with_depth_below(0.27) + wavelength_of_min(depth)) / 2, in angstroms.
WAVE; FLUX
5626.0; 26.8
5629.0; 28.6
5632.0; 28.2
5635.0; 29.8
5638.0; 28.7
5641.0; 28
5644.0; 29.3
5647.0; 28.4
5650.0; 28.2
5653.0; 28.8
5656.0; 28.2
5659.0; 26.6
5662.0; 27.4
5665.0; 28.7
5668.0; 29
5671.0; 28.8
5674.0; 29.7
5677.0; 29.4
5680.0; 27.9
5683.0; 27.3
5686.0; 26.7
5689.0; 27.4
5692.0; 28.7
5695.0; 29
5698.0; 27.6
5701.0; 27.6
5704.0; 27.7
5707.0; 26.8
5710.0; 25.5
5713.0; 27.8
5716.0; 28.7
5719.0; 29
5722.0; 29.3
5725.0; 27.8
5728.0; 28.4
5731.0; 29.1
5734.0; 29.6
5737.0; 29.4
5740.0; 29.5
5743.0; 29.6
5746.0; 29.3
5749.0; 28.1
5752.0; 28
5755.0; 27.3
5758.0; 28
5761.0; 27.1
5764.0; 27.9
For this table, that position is 5677.0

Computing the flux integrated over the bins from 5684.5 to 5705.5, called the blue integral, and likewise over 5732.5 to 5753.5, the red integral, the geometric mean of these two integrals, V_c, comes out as 597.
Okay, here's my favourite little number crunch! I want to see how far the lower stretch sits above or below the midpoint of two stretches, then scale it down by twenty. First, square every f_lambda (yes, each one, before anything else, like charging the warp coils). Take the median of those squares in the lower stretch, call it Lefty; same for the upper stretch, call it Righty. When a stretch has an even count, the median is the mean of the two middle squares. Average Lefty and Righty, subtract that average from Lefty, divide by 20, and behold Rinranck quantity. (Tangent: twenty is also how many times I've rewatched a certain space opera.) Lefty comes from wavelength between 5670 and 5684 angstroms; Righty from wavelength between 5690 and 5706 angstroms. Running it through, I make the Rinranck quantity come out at 1.6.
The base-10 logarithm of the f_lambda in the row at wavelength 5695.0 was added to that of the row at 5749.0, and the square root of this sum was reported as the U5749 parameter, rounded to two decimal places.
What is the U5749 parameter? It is 1.71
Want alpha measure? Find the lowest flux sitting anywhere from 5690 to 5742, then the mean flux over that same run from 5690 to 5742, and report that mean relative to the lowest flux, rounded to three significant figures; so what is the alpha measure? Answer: 1.11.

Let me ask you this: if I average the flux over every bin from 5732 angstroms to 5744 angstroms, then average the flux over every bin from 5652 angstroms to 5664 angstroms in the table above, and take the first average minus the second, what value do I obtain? 1.8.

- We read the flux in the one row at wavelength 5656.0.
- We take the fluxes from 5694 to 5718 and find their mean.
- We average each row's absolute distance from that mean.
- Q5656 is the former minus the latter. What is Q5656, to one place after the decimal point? 27.5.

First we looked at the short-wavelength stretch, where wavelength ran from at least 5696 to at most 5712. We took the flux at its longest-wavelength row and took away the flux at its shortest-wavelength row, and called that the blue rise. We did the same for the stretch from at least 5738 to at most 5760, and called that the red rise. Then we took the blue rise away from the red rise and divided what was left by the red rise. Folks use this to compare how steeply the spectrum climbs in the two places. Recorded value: -0.4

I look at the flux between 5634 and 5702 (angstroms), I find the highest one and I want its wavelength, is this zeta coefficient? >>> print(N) 5635.0 angstroms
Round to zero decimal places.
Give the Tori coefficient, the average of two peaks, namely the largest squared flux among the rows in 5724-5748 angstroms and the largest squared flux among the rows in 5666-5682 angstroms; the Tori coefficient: 879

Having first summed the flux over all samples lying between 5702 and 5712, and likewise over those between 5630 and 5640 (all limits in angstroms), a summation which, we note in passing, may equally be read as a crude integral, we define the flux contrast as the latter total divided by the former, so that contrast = 1.08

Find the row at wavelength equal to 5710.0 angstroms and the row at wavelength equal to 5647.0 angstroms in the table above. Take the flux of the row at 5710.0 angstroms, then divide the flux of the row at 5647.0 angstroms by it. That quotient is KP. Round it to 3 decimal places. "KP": 1.114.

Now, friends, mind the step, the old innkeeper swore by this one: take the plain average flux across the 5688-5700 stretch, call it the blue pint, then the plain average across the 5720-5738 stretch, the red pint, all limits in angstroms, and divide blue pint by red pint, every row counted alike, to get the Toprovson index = 0.97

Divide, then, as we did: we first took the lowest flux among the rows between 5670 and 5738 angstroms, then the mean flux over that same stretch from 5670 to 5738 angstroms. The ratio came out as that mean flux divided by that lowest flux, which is 1.11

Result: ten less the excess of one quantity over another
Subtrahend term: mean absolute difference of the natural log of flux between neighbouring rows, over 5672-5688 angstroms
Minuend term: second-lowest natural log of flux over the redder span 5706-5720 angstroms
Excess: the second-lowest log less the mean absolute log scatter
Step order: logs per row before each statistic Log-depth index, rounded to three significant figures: 6.74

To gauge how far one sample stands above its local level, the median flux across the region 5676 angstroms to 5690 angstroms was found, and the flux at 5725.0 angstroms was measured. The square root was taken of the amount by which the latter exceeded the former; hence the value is 0.63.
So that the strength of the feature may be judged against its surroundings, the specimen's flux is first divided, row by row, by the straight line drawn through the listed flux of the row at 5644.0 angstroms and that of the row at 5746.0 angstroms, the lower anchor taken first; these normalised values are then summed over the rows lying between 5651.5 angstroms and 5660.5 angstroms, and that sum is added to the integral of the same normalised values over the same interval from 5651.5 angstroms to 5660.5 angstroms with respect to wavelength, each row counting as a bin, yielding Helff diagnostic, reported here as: 11.4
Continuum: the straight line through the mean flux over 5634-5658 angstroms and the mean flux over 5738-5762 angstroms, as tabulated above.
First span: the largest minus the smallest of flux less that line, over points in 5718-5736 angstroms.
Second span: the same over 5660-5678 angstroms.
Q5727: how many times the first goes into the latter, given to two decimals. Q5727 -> 1.28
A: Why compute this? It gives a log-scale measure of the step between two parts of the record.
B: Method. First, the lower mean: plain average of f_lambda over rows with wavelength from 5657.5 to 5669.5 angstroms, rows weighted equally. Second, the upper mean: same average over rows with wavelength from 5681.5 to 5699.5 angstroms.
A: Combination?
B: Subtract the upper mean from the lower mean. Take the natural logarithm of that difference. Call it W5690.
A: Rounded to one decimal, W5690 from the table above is -2.0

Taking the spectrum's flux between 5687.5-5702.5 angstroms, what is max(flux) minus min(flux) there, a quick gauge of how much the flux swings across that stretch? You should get 1.6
